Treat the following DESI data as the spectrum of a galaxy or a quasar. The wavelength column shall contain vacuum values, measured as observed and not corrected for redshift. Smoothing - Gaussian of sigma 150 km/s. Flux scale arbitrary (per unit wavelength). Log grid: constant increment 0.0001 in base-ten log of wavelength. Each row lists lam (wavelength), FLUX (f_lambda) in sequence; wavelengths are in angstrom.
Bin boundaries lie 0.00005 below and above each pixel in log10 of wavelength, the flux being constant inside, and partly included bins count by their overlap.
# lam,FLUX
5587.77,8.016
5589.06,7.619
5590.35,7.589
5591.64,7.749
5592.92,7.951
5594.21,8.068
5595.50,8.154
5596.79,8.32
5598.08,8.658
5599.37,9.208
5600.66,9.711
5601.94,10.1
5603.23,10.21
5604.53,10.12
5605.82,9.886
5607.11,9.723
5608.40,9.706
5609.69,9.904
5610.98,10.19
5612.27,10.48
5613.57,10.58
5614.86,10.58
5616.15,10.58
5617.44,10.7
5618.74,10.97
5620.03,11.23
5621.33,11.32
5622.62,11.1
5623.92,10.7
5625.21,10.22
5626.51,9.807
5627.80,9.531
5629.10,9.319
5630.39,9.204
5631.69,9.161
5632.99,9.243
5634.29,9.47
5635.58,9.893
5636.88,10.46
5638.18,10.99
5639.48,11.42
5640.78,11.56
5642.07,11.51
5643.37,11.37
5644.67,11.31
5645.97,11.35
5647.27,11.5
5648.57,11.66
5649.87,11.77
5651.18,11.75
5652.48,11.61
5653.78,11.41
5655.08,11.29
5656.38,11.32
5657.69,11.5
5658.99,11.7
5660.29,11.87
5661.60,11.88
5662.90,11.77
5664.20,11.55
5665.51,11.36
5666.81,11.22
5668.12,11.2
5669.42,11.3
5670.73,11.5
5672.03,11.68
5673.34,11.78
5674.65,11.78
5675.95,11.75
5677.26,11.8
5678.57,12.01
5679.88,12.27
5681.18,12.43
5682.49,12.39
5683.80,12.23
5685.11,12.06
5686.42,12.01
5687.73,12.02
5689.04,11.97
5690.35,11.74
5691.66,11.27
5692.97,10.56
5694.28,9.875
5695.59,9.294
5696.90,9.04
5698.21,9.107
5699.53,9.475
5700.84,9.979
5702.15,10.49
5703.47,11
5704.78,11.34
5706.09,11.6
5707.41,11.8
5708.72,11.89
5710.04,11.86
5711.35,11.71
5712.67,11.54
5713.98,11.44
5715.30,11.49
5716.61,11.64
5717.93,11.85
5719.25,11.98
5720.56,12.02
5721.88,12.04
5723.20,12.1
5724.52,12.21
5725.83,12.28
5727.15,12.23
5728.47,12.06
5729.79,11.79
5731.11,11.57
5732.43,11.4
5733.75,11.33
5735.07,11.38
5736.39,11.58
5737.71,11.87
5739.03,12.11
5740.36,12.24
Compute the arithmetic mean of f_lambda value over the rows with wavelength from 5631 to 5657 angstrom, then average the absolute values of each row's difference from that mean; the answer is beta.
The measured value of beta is 0.68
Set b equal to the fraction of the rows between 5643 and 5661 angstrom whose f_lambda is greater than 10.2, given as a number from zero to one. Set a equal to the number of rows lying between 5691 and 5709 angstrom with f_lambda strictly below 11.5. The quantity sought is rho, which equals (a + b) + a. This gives 23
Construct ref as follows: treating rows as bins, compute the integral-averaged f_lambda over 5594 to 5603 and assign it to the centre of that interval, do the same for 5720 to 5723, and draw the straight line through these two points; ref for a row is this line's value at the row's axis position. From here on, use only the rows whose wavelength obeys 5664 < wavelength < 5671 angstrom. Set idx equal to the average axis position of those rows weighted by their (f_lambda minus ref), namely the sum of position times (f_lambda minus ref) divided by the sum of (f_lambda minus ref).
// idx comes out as 5667.2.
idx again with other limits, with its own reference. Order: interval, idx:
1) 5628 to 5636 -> 5631.7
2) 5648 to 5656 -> 5651.5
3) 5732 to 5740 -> 5735.1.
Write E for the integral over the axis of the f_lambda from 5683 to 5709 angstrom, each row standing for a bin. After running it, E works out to 284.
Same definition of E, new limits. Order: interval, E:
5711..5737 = 306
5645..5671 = 300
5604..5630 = 268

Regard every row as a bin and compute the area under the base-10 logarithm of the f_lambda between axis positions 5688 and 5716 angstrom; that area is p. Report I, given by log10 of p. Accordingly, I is 1.46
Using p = 29.0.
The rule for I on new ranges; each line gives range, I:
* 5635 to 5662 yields 1.45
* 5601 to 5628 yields 1.44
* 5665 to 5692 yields 1.46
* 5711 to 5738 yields 1.46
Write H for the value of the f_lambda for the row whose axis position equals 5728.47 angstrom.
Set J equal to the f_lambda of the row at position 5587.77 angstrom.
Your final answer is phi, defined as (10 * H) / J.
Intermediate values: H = 12.06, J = 8.016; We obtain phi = 15.0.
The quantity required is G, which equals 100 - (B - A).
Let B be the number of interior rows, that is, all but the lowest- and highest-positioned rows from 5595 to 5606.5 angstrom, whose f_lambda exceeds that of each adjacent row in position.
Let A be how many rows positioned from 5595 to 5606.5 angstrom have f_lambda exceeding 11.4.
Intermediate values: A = 0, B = 1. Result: 99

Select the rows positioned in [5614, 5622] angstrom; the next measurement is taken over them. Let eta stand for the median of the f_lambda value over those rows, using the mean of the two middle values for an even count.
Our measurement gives 10.8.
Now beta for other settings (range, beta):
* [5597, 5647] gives 0.67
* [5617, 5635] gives 0.75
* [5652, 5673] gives 0.19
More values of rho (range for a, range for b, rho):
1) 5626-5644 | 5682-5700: 25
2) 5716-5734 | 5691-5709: 5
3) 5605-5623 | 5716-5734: 29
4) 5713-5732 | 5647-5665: 5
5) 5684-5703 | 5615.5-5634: 19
